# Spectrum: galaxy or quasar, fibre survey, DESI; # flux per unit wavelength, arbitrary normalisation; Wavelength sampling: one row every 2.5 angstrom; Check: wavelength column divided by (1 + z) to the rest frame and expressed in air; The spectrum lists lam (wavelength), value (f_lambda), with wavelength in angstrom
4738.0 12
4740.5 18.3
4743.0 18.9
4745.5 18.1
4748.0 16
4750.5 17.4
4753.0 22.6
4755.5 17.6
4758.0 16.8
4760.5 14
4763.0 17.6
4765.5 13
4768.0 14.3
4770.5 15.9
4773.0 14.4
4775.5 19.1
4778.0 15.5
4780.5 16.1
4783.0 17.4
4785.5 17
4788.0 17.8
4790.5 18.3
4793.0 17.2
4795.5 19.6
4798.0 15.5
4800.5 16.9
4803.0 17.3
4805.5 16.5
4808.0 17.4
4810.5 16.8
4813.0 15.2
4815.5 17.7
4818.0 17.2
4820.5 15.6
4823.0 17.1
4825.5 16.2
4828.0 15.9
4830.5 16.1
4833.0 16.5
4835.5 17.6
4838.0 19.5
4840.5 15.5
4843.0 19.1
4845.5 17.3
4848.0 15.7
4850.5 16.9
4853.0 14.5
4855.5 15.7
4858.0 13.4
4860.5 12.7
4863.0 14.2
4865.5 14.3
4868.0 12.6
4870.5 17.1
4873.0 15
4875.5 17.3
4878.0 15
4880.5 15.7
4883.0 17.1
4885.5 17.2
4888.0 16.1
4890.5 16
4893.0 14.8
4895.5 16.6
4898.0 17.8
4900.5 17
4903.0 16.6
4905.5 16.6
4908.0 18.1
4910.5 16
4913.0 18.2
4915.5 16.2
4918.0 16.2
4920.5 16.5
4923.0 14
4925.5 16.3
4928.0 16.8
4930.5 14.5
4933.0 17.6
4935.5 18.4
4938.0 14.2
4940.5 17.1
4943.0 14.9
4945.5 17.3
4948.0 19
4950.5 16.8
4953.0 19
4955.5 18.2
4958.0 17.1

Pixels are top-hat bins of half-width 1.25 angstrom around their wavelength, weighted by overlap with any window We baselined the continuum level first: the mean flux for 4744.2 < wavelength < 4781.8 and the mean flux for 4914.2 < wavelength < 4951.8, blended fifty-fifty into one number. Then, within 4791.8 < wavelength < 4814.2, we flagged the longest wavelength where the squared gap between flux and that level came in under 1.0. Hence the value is 4810.5 angstrom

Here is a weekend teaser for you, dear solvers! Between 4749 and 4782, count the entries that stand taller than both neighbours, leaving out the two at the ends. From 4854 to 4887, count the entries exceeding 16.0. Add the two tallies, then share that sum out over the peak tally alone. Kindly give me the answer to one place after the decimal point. 2.0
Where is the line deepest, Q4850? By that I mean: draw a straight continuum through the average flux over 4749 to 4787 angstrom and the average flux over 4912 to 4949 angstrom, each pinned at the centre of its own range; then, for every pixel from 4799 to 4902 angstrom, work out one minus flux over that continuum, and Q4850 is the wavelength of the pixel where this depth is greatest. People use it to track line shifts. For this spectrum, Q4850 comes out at 4868.0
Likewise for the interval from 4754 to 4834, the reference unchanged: 4765.5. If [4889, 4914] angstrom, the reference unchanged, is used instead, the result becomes 4893.0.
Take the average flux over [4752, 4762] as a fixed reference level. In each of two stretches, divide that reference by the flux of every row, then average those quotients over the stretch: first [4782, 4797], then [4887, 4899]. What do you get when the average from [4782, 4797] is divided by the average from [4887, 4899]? 0.91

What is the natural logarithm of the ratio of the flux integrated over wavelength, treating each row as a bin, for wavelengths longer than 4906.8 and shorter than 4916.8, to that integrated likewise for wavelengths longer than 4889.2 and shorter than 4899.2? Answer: 0.05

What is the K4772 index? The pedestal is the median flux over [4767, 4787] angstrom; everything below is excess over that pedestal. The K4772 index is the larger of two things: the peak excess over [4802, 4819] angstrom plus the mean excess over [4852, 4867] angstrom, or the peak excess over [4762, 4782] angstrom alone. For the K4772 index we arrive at 3.1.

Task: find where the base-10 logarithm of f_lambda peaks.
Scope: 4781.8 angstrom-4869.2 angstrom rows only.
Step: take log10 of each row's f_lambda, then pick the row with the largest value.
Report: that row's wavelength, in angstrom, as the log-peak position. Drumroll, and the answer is 4795.5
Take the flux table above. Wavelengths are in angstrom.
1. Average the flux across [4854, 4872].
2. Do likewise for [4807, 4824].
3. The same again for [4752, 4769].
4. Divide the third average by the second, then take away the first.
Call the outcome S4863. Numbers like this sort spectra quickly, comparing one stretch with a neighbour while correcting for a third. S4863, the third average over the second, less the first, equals -13.3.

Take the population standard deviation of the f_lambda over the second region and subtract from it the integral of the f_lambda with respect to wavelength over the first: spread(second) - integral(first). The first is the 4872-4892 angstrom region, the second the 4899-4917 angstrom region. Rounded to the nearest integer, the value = -323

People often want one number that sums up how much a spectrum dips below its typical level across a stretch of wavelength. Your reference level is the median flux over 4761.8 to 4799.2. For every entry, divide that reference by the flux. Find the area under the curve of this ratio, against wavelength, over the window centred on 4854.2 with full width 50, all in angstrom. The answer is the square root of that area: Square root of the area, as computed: 7.39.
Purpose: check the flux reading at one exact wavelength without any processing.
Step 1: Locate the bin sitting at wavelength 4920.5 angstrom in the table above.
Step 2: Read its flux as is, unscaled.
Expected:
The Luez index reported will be 16.5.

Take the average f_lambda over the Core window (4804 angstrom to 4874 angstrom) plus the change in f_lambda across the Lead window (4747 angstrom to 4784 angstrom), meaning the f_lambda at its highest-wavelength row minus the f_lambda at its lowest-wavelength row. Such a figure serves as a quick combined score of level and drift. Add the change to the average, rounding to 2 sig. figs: 17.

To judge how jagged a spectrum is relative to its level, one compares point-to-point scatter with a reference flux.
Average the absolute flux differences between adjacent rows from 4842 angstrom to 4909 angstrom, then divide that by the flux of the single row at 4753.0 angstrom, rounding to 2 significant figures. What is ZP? 0.061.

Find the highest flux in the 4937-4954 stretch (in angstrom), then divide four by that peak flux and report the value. 0.211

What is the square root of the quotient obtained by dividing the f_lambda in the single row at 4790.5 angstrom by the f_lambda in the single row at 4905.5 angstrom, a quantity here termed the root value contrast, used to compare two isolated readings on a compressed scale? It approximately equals 1.050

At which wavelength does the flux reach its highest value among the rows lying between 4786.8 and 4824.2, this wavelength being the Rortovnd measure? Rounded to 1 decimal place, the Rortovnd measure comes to 4795.5 angstrom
